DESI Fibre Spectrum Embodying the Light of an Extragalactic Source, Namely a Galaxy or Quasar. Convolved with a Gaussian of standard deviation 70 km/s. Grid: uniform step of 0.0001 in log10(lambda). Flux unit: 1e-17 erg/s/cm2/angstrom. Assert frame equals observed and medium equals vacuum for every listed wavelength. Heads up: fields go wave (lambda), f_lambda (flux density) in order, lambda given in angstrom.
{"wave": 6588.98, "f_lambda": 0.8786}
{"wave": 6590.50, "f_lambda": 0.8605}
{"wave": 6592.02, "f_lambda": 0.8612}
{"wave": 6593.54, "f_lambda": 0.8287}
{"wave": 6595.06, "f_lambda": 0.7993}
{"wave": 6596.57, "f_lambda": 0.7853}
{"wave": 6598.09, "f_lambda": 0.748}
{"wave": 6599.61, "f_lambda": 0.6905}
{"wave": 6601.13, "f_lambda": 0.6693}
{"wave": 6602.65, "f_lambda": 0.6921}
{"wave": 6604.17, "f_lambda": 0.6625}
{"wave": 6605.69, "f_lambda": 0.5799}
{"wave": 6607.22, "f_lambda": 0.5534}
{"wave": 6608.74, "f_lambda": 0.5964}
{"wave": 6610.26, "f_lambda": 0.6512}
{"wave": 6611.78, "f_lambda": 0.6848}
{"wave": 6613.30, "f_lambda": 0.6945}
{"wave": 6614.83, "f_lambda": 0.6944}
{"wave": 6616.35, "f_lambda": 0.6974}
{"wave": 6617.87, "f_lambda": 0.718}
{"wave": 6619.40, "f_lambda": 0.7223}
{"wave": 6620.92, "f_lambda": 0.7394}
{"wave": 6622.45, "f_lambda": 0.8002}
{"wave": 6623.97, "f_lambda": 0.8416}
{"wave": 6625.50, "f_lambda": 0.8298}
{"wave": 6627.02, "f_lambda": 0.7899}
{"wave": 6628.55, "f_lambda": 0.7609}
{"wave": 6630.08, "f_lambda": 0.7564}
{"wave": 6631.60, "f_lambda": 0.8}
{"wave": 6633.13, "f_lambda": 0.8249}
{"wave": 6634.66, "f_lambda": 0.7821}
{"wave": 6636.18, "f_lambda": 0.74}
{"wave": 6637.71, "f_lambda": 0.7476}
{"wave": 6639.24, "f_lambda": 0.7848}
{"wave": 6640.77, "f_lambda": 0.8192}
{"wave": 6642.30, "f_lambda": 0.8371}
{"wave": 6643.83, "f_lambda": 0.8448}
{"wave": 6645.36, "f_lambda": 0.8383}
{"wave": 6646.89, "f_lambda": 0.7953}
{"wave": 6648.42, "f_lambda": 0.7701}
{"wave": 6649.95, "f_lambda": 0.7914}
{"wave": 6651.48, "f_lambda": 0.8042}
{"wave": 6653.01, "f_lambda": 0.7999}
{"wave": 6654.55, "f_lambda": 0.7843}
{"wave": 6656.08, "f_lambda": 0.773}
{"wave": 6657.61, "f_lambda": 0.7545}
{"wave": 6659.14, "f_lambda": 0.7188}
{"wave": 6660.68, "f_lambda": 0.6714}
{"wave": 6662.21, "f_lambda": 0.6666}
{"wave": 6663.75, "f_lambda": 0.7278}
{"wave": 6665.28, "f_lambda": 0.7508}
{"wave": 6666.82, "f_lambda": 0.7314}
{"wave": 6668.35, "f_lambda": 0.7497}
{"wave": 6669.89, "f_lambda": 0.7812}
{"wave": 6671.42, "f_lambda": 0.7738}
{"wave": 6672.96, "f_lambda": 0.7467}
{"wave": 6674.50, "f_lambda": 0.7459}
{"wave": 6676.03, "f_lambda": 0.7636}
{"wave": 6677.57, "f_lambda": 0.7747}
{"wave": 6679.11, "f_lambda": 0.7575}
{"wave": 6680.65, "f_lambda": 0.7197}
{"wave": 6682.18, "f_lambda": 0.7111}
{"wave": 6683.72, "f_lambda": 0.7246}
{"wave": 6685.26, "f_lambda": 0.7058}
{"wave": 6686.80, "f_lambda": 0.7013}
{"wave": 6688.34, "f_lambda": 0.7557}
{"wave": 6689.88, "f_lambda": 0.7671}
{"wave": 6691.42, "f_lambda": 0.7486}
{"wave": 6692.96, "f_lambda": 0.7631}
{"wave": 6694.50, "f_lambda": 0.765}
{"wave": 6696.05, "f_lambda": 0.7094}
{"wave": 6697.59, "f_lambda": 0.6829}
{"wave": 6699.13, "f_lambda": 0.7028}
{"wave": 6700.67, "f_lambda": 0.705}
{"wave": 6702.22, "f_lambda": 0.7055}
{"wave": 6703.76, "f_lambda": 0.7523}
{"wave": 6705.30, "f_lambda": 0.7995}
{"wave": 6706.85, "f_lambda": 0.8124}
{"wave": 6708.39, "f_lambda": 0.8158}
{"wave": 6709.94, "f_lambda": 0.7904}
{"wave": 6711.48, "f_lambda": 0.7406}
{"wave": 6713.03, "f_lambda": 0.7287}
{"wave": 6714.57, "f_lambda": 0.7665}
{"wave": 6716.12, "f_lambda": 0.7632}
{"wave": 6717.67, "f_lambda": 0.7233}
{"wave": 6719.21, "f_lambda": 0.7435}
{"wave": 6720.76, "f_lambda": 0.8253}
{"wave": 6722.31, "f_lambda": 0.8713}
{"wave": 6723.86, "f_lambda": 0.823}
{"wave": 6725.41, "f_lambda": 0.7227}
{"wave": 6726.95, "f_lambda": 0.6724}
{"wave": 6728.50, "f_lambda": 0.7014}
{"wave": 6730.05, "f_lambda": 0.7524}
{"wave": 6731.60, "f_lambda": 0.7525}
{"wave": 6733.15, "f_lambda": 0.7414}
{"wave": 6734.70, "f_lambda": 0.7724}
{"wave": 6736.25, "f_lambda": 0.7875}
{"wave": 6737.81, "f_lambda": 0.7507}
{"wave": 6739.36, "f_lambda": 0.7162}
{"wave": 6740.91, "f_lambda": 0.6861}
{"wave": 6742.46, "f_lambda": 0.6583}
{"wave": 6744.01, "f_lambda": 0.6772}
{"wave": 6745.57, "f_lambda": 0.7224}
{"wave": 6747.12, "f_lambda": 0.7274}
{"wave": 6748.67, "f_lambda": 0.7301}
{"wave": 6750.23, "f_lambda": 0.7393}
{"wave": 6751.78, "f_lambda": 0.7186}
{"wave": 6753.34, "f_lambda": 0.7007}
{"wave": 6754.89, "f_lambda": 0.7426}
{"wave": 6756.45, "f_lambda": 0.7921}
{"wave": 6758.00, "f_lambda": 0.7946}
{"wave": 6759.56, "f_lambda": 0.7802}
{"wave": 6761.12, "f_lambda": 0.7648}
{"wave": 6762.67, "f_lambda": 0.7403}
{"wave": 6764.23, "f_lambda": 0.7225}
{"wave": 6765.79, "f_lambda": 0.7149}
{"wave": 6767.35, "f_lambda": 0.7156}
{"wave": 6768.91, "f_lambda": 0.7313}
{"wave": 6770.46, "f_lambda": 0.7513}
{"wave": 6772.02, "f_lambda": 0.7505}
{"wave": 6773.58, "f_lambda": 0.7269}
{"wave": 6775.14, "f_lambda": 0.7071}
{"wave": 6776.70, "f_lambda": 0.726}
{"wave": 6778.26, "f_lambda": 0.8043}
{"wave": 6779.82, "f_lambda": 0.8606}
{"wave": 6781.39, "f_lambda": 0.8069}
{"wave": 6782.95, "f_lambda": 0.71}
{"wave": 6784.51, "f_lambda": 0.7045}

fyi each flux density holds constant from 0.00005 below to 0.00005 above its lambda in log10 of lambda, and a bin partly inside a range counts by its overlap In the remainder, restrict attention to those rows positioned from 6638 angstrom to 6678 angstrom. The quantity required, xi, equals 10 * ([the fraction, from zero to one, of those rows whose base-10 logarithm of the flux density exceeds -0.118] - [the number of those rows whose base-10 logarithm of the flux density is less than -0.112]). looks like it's -114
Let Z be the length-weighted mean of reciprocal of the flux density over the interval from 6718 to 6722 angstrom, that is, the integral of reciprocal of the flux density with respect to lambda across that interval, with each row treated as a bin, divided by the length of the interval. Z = 1.28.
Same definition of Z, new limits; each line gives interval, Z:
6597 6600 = 1.37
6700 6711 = 1.31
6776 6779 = 1.31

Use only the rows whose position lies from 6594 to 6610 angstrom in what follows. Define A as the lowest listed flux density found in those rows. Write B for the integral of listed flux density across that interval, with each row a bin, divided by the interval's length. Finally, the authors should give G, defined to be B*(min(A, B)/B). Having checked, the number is 0.553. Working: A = 0.5534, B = 0.680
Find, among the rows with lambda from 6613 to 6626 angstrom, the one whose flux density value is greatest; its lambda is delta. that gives 6623.97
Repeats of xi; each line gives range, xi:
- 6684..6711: -126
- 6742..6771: -158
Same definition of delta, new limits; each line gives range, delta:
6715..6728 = 6722.31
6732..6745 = 6736.25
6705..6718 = 6708.39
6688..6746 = 6722.31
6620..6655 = 6643.83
